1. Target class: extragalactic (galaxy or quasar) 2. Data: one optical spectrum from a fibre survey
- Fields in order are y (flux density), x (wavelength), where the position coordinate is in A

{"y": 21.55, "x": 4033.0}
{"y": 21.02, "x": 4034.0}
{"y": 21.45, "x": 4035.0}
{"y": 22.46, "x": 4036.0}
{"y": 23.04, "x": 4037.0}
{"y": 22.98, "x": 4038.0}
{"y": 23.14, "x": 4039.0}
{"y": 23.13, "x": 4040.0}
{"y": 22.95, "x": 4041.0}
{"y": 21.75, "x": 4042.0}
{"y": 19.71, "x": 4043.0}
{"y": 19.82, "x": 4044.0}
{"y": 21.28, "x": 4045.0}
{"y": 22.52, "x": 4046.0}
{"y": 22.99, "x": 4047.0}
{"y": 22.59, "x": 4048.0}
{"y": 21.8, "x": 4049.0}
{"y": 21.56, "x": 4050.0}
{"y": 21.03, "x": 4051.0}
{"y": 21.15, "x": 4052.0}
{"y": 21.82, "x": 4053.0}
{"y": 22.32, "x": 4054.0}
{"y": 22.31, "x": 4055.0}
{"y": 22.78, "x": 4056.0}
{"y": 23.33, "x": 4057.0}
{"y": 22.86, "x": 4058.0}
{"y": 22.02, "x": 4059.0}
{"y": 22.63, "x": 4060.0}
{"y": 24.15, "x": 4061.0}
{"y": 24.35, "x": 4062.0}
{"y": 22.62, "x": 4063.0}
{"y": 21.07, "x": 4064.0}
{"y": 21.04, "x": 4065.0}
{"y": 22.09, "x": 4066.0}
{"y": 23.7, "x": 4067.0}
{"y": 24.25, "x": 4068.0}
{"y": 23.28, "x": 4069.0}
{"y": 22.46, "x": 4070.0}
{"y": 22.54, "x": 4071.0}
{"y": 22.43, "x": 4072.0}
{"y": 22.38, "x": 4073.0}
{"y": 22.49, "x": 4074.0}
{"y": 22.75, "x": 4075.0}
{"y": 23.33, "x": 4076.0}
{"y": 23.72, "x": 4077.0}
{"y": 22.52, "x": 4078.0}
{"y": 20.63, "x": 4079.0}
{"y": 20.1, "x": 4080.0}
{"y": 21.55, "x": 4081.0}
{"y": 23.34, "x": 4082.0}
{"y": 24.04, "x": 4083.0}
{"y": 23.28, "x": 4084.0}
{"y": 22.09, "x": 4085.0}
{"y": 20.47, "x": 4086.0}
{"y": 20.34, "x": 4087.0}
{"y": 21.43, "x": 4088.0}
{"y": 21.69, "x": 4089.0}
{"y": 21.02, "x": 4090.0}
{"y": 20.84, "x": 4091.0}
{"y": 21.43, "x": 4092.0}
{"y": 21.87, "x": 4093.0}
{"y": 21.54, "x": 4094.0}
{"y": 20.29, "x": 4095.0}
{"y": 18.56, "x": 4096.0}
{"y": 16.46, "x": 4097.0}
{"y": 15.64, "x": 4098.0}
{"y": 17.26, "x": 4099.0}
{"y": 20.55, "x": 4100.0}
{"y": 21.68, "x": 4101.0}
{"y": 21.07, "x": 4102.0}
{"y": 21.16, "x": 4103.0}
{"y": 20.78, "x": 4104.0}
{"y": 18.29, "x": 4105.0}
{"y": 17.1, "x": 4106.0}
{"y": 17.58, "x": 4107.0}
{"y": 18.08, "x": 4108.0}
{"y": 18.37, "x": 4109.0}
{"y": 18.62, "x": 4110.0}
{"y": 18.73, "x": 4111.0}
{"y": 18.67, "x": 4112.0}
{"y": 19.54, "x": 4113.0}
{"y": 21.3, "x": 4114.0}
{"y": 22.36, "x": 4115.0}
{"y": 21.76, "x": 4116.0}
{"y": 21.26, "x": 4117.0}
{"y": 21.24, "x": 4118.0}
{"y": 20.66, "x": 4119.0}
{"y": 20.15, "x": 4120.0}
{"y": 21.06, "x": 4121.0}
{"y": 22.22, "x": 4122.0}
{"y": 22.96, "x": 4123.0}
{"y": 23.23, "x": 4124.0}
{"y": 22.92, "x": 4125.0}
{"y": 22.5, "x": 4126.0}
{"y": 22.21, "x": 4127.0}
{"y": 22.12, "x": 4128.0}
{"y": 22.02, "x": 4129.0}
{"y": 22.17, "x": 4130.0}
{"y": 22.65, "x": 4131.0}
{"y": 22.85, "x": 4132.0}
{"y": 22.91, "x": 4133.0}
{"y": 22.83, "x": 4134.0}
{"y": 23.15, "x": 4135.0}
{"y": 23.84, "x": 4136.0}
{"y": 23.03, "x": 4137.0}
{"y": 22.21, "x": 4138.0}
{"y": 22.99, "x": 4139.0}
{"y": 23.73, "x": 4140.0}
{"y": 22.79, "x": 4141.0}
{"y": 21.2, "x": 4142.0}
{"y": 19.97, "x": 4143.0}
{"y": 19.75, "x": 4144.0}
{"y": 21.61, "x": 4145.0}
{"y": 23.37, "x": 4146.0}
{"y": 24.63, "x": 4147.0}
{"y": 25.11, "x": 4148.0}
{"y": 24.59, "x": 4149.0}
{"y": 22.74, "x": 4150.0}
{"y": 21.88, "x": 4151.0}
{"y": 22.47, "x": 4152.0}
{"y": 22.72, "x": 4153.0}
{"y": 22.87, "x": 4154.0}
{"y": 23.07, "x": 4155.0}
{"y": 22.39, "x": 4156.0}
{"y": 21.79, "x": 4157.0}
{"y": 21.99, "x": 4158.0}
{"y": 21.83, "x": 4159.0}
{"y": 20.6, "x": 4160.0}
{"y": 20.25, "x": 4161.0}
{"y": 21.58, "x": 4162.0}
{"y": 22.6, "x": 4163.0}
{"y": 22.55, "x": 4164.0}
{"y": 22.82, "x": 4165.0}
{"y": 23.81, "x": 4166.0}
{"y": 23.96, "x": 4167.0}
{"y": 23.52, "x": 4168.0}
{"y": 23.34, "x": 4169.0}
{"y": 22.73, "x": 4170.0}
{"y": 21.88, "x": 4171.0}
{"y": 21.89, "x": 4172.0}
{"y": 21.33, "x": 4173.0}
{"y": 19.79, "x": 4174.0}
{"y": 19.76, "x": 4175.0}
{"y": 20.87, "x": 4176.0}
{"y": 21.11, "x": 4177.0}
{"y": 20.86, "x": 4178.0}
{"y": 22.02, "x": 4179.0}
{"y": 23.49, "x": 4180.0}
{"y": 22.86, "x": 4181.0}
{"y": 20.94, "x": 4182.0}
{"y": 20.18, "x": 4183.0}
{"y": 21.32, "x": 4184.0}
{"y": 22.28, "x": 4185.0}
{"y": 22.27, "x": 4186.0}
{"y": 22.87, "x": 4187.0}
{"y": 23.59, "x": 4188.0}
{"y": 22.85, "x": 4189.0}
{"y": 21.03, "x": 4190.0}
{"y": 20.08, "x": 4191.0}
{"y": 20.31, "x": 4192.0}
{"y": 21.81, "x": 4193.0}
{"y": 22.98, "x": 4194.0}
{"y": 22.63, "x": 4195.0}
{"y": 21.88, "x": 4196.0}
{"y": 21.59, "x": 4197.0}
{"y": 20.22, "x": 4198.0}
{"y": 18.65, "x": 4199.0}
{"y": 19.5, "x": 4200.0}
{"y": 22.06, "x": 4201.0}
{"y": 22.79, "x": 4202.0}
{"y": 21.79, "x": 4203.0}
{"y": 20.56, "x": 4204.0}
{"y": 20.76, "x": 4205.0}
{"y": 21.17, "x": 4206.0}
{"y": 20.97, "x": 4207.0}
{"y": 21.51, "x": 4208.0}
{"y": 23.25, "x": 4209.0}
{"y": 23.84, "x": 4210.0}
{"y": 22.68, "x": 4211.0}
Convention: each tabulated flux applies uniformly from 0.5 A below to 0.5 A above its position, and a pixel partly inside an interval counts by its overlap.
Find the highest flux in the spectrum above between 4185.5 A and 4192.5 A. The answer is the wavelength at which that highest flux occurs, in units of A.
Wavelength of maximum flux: 4188.0 A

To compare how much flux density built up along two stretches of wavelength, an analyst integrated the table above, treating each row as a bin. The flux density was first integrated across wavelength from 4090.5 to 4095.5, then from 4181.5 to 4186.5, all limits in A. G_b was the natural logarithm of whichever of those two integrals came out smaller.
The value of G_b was 4.66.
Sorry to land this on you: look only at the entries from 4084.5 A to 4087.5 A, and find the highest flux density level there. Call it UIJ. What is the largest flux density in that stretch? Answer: 22.09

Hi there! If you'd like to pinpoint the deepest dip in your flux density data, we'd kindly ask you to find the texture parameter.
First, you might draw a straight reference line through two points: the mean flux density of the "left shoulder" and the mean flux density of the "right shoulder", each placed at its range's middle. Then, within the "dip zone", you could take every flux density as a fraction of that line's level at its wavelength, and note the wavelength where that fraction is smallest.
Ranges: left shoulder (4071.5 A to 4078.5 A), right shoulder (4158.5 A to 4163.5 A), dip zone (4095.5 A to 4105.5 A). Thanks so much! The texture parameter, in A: 4098.0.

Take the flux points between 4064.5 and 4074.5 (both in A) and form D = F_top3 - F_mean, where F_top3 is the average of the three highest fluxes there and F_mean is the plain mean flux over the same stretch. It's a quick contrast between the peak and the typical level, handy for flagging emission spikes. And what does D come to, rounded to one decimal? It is 1.1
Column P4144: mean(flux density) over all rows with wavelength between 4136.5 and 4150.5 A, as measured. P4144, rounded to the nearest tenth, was 22.7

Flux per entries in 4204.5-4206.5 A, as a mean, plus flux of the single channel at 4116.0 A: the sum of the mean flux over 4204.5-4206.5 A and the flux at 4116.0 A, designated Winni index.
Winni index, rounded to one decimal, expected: 42.7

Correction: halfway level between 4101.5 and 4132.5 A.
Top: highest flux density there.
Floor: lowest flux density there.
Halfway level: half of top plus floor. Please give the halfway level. 20.2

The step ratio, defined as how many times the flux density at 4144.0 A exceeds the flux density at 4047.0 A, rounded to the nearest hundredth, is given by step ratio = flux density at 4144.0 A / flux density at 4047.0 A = 0.86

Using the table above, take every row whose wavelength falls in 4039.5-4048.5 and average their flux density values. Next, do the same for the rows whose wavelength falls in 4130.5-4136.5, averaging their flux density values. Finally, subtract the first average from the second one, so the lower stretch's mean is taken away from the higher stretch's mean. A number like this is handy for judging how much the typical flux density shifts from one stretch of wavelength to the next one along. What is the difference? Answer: 1.2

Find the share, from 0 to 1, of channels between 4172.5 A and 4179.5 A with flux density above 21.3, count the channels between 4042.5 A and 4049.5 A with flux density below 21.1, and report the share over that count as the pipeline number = 0.143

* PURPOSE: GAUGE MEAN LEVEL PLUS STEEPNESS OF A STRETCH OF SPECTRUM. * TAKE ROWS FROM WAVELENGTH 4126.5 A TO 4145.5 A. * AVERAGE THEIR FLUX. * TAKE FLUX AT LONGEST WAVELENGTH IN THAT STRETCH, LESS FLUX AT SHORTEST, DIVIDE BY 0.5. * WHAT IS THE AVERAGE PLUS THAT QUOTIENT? 21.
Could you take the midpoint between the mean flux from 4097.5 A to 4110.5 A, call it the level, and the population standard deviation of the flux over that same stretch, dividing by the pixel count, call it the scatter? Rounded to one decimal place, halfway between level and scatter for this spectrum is 10.4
